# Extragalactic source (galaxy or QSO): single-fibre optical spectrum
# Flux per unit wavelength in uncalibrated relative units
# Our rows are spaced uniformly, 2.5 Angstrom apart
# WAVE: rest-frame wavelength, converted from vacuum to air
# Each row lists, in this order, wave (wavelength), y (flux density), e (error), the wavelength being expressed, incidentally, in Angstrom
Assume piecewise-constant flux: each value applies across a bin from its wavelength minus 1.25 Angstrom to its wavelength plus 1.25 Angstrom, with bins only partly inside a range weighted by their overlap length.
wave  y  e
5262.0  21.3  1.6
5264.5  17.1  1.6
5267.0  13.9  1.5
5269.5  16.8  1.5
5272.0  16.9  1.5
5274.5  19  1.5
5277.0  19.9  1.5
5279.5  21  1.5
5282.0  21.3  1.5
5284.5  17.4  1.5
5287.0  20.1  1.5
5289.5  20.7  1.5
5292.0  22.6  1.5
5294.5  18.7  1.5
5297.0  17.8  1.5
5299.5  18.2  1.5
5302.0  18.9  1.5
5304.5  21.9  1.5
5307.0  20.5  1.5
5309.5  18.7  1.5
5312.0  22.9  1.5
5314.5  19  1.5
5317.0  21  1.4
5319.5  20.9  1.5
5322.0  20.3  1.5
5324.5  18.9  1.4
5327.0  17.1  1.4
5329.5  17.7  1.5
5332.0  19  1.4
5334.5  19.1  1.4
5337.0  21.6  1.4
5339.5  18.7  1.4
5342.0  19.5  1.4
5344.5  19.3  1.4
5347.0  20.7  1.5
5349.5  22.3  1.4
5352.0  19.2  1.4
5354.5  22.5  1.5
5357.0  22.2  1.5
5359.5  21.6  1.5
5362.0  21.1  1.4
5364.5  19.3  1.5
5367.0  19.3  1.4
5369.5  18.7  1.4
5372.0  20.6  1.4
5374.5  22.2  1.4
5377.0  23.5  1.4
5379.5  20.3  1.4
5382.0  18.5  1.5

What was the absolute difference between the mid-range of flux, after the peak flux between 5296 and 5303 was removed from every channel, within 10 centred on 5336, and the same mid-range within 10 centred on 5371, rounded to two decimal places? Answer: 0.30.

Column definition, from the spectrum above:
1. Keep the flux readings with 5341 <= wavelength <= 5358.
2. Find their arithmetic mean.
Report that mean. 20.8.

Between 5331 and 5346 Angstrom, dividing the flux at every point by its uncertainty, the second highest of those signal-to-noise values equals 13.9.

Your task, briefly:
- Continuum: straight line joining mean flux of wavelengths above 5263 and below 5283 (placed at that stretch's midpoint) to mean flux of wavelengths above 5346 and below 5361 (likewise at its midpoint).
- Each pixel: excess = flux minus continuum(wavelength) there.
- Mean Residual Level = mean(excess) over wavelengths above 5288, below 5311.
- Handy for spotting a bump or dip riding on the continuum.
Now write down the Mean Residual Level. 0.5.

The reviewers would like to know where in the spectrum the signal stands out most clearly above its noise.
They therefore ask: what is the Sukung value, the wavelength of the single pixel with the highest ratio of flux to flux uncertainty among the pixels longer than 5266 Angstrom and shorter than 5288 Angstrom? 5282.0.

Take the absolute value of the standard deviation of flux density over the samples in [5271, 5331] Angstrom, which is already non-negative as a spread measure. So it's 1.7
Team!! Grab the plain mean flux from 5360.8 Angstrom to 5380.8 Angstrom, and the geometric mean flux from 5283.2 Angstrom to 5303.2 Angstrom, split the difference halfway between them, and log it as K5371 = 19.9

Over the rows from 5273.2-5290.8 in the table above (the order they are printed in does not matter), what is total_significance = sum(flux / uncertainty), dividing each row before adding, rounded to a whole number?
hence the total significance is 93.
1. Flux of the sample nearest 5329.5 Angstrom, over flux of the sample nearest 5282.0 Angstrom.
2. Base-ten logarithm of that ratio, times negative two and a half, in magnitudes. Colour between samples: 0.20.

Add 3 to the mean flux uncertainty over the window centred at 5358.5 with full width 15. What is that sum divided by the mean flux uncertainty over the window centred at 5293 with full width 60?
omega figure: 2.98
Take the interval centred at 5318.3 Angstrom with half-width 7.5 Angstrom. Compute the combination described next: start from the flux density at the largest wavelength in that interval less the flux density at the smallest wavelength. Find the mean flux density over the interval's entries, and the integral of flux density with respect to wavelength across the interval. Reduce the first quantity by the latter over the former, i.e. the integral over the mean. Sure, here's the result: -19.0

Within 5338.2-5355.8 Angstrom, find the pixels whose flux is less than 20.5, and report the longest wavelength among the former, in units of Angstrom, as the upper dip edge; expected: 5352.0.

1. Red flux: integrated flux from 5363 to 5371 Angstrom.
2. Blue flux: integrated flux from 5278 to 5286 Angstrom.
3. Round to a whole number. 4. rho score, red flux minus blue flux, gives -6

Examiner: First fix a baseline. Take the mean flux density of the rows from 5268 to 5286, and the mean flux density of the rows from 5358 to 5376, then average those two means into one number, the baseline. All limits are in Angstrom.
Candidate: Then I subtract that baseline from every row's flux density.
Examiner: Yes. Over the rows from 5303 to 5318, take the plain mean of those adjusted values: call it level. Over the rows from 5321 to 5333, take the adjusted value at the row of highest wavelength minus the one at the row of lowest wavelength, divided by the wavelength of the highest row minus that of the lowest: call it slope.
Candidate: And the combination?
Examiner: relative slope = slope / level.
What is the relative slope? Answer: -0.13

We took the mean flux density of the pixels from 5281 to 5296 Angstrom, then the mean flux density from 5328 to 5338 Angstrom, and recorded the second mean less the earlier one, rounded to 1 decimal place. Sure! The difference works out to -0.8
